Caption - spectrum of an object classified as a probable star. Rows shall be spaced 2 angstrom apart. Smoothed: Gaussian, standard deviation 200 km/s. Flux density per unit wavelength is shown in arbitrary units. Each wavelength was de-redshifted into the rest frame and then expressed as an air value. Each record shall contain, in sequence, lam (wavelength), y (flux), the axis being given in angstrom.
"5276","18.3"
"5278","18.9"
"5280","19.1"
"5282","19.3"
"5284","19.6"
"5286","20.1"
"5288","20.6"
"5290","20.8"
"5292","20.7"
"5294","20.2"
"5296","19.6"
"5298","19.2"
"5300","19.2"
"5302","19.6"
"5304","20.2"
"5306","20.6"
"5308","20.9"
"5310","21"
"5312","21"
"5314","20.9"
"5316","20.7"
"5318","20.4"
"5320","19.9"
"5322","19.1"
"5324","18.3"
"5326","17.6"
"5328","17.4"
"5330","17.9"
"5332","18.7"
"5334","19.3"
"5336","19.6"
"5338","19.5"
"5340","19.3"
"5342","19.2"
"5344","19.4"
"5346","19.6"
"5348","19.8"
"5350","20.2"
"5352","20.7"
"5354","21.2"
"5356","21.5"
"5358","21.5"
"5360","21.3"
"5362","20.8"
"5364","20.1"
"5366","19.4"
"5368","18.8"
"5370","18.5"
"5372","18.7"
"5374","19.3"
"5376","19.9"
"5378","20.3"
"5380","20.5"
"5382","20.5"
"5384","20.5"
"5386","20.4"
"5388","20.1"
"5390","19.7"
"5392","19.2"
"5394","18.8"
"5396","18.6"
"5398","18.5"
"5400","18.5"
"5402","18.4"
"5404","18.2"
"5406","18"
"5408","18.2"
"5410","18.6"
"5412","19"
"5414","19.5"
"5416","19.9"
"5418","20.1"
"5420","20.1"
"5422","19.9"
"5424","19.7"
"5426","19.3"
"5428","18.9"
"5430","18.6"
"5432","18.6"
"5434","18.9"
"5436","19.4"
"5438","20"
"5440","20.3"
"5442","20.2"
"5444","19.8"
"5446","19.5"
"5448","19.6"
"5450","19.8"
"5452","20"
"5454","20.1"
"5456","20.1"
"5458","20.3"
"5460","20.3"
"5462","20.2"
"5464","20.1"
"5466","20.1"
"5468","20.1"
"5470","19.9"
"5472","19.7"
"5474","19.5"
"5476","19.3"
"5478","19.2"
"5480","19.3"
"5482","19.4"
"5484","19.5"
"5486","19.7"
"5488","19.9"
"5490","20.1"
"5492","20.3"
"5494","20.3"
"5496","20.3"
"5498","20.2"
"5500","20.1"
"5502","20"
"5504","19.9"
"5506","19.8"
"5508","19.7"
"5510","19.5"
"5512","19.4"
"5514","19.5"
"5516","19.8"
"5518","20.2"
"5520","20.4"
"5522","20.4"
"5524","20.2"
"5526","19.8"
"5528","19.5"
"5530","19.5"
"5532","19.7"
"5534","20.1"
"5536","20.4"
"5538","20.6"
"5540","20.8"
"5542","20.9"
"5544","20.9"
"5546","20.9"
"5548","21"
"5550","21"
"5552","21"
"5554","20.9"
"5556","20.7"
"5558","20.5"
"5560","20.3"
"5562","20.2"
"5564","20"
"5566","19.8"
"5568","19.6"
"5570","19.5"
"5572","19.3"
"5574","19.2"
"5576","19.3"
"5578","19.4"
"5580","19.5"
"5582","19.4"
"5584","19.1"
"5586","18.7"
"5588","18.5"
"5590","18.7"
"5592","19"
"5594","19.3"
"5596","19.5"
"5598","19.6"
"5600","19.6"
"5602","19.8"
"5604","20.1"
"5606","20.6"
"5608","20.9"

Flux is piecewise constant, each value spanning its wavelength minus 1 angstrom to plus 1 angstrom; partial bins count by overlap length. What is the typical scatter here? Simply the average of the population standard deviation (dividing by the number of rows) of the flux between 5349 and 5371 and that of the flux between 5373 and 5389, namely 0.71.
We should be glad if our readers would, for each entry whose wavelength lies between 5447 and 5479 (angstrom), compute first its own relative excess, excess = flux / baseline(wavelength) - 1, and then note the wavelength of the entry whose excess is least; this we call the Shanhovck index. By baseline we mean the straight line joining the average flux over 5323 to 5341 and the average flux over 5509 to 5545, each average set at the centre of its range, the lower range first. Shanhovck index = 5478 angstrom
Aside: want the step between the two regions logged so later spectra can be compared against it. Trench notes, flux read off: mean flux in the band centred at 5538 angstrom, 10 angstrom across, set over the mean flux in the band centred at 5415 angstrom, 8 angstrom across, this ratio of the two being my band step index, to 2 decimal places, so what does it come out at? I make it 1.05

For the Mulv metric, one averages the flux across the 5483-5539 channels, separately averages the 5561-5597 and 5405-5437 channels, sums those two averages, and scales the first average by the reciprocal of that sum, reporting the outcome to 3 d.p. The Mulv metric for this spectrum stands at 0.518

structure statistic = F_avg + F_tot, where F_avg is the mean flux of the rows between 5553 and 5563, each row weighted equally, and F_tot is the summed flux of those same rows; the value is 123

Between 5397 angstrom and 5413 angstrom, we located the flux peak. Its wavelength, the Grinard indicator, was 5412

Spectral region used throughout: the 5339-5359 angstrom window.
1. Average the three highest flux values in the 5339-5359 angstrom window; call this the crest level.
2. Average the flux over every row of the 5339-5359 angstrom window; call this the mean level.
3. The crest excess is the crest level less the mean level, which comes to 1.2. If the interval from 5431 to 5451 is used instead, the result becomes 0.6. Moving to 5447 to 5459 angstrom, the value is 0.2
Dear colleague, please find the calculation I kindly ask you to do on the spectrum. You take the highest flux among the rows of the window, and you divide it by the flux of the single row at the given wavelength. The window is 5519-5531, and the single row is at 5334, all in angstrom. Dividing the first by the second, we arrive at 1.06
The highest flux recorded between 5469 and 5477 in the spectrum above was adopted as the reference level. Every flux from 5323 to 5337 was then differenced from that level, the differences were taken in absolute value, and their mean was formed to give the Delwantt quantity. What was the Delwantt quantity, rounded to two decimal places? 1.50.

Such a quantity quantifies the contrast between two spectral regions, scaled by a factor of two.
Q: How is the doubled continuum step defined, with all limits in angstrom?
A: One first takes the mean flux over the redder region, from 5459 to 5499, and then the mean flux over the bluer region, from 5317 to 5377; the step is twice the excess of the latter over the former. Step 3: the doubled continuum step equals -1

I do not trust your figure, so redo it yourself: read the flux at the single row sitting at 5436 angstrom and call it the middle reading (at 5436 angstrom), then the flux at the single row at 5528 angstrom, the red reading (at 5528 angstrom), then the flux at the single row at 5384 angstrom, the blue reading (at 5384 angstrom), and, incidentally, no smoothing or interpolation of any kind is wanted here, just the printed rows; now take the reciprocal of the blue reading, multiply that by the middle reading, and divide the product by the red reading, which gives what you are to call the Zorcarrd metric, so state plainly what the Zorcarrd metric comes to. 0.0485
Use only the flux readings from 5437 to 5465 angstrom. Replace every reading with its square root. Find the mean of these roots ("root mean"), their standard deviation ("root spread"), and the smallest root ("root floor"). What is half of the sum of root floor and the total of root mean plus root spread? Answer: 4.46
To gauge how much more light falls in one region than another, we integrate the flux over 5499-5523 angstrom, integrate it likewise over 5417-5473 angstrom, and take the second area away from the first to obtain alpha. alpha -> -630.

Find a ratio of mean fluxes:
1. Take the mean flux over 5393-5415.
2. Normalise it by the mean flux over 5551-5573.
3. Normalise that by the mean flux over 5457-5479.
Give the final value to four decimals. 0.0463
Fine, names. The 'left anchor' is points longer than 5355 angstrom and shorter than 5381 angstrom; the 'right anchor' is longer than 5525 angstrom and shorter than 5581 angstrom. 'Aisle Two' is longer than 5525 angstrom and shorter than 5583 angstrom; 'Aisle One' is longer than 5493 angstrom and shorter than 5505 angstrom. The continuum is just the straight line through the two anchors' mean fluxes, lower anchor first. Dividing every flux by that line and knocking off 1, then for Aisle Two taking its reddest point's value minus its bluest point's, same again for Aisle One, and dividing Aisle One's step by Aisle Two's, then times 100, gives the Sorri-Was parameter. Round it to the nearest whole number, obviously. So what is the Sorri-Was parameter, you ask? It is 94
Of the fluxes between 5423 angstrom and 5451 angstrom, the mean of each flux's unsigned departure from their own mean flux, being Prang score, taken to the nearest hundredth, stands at 0.45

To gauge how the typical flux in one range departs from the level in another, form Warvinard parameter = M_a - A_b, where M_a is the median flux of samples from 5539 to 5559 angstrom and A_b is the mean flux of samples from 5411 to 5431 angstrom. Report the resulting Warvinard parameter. 1.4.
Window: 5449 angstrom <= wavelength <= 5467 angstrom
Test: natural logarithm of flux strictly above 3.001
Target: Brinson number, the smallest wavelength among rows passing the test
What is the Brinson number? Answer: 5458 angstrom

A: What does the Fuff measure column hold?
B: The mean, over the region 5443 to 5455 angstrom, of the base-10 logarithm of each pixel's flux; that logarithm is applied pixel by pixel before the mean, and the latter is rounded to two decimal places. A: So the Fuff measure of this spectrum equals 1.30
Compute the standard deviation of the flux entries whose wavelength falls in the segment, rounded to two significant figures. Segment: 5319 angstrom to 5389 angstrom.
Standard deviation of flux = 1.0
